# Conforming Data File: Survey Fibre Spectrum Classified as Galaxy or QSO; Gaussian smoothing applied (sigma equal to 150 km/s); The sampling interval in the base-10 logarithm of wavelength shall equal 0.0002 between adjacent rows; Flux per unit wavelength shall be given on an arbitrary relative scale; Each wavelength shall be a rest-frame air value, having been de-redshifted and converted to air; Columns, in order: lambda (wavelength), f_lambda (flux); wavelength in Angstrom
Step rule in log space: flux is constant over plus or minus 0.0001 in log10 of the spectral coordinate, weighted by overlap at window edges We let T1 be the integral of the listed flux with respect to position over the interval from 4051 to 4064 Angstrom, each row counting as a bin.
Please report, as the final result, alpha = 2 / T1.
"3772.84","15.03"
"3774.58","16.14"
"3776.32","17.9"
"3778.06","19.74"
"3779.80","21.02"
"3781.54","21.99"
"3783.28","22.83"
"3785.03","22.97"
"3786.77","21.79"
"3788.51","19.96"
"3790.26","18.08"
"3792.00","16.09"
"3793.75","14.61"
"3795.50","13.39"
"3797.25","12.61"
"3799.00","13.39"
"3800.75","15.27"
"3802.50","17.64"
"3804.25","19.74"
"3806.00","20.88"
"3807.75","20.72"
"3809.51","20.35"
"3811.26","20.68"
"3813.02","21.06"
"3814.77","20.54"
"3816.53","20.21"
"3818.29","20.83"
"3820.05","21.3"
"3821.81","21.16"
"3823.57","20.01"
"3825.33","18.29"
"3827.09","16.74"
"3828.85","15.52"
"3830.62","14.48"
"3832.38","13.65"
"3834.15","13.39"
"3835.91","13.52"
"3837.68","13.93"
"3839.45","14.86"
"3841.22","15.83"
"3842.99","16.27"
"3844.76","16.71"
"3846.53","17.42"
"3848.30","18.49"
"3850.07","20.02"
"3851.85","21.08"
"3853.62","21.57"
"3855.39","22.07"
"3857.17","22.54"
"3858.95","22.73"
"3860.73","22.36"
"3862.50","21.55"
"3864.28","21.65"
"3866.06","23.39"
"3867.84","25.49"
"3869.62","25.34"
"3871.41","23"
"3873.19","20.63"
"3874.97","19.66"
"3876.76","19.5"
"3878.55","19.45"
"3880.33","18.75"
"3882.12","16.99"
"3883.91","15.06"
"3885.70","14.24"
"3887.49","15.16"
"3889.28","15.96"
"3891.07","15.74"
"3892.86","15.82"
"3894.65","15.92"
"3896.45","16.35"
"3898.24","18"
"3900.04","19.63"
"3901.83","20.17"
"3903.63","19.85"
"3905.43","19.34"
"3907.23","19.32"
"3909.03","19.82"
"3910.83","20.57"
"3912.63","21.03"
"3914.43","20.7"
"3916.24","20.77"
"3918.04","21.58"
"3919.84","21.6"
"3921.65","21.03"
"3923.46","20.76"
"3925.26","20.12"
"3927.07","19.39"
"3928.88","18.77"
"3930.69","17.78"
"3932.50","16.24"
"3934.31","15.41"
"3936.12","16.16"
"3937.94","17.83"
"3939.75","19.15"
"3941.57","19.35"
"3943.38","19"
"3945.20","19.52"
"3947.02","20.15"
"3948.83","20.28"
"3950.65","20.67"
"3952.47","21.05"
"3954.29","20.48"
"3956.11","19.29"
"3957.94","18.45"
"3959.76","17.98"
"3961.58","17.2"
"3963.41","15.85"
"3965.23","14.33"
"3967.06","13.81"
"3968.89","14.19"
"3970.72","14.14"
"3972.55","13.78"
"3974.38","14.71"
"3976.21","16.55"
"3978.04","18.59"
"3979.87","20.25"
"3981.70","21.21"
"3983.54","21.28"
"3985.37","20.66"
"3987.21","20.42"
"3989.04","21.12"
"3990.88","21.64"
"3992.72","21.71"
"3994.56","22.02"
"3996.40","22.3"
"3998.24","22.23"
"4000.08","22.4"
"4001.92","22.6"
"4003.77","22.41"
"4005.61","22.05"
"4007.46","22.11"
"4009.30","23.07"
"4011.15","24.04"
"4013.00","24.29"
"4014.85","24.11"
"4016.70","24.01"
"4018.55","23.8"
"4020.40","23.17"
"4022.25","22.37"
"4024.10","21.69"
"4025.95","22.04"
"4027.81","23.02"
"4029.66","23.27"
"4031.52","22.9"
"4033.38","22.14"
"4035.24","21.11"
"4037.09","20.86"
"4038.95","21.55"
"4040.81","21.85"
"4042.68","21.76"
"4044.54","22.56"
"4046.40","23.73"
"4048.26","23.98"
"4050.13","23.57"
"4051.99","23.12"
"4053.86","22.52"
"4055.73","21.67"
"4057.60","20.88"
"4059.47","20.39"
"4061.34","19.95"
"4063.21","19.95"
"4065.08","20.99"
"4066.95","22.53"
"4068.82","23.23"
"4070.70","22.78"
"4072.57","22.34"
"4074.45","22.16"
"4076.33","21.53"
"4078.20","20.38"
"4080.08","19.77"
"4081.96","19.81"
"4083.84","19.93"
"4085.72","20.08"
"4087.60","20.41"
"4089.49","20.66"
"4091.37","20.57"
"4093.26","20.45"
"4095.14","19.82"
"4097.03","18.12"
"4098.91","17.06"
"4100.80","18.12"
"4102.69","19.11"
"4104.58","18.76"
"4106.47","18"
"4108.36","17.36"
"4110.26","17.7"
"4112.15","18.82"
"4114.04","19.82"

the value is 0.0072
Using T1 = 276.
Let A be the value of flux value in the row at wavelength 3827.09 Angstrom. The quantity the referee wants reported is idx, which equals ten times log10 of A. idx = 12.2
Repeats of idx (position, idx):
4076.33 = 13.3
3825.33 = 12.6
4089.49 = 13.2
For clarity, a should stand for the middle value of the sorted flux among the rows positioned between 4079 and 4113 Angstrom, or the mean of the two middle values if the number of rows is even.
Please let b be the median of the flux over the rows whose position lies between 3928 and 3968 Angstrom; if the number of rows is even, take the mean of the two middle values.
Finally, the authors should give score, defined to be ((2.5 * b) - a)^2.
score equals 734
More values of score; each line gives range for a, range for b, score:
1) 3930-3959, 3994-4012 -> 1344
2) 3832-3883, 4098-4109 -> 650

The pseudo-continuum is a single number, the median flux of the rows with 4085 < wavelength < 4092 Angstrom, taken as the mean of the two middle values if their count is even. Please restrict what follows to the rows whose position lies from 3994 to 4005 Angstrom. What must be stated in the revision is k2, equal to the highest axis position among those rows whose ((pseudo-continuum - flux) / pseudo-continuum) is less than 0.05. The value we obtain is 4003.77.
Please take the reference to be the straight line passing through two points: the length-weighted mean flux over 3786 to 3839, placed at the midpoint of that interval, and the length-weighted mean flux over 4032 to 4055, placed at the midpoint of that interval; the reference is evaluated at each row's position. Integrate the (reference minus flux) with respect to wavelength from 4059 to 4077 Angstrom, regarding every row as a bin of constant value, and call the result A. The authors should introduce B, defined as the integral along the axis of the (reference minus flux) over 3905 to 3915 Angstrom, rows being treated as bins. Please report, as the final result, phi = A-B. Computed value 28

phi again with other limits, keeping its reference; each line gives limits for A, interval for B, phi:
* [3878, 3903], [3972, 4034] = 62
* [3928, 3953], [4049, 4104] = -87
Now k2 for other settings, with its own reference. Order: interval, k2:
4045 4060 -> 4059.47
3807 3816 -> 3814.77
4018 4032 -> 4031.52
